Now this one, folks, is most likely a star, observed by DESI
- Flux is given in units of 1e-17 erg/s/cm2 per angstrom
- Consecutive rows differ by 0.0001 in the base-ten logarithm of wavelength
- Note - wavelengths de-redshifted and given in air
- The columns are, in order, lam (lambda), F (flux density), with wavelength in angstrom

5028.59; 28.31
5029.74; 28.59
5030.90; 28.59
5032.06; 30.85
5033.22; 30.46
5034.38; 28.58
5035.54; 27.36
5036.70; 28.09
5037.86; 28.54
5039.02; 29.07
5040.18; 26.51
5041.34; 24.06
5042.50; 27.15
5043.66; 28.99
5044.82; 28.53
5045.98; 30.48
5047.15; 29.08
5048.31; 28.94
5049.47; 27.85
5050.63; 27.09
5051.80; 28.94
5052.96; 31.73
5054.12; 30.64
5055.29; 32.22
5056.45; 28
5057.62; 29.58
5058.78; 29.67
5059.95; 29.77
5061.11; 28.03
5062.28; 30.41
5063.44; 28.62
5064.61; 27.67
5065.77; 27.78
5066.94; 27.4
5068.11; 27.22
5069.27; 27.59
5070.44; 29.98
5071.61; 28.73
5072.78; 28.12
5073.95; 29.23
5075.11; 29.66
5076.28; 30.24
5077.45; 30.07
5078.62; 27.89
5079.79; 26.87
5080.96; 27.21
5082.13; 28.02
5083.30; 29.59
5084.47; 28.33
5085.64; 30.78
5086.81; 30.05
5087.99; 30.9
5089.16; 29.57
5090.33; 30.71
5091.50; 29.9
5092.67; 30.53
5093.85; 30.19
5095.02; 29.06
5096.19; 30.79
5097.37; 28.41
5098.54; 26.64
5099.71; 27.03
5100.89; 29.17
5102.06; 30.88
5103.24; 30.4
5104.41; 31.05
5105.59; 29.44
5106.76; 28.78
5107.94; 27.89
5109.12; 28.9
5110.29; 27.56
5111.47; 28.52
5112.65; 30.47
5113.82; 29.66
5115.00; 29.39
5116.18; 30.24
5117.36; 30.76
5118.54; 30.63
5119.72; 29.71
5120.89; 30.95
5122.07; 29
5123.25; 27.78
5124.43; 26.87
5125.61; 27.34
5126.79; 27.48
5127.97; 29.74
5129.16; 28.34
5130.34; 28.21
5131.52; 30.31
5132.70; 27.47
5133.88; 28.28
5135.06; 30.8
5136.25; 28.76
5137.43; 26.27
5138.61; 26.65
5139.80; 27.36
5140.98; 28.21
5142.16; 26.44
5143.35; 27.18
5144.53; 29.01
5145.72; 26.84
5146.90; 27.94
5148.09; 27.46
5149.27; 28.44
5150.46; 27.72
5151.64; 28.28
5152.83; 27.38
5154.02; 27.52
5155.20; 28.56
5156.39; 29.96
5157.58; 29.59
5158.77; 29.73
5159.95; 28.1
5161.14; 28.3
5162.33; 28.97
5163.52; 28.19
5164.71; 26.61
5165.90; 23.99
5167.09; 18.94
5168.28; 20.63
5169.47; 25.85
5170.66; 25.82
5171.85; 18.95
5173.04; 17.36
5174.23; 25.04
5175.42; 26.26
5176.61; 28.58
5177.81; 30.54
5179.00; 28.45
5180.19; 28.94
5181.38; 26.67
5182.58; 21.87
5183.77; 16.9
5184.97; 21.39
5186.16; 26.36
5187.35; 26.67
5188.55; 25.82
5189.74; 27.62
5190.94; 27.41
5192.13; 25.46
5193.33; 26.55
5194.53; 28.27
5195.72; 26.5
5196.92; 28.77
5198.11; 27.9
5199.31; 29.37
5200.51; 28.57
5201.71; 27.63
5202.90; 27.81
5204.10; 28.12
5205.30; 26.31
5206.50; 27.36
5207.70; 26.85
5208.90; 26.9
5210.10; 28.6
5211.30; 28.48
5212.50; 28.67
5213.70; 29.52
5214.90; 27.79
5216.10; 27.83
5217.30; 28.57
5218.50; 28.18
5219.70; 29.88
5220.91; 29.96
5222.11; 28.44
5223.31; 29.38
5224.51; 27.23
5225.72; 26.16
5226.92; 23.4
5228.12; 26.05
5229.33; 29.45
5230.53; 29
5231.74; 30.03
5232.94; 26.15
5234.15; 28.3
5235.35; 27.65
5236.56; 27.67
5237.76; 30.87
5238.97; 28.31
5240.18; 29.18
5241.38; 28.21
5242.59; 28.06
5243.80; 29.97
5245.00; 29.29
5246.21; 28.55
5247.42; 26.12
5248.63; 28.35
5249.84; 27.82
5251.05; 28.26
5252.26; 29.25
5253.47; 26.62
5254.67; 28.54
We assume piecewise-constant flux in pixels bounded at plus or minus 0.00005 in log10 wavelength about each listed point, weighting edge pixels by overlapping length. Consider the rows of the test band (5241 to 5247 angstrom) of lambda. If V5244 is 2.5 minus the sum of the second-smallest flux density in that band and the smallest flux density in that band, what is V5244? -53.8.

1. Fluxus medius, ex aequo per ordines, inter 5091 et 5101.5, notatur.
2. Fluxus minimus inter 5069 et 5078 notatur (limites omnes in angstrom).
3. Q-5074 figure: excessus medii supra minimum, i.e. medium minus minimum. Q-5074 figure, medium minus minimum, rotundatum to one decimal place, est 1.5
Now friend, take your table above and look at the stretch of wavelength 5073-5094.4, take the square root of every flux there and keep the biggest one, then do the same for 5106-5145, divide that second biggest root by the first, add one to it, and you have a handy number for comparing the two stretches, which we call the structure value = 2.00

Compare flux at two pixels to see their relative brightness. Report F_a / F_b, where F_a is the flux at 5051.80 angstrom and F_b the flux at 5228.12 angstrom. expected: 1.11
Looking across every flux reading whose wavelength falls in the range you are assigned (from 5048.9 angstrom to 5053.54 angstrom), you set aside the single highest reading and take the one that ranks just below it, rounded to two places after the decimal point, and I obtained 28.94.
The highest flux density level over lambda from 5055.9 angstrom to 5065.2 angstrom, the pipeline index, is 30.41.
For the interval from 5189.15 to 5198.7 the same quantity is 28.77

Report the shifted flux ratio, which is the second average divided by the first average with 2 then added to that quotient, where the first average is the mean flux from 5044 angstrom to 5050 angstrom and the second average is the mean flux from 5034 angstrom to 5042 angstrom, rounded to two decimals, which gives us 2.95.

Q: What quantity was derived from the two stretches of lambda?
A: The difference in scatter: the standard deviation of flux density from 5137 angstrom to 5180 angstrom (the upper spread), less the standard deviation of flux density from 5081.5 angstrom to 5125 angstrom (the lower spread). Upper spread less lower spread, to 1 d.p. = 1.8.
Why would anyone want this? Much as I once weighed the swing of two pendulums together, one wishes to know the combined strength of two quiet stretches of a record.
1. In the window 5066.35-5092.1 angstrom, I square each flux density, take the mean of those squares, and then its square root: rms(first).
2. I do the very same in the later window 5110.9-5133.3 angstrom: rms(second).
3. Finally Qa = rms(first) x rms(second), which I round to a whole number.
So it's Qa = 846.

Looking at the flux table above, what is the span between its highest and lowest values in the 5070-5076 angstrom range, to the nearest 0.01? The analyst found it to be 1.86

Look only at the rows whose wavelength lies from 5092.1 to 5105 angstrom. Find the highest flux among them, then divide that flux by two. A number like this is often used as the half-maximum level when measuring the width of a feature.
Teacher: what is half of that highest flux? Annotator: 15.5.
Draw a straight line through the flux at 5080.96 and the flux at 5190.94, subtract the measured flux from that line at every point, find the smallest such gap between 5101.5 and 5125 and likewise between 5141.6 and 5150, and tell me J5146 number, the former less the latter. -2.1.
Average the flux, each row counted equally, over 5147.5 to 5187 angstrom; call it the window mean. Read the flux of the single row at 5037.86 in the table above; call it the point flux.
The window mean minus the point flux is -2.6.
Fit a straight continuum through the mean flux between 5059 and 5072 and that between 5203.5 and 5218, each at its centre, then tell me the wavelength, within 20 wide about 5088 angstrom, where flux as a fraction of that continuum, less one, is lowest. 5079.79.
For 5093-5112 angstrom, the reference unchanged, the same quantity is 5098.54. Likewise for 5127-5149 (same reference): 5137.43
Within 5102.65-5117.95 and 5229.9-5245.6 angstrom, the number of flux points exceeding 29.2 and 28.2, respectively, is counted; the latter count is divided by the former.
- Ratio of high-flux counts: 1.1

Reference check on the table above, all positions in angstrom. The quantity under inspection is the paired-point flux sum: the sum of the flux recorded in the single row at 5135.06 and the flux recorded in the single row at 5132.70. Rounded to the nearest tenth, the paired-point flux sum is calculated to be 58.3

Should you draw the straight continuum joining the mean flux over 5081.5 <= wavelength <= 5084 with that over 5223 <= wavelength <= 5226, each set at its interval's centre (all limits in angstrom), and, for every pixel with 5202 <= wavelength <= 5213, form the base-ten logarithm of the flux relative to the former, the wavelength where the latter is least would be 5205.30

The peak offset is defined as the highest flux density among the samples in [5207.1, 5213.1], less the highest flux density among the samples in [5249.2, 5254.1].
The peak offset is -0.6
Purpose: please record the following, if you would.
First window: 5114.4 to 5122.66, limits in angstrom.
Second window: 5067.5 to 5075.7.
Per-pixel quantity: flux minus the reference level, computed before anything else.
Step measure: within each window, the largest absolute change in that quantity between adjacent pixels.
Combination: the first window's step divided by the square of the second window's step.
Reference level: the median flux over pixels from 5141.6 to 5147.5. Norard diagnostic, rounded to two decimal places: 0.34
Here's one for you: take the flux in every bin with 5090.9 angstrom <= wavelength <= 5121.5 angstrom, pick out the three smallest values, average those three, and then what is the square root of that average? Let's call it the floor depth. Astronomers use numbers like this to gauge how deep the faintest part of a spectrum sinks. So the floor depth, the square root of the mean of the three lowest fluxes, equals 5.20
